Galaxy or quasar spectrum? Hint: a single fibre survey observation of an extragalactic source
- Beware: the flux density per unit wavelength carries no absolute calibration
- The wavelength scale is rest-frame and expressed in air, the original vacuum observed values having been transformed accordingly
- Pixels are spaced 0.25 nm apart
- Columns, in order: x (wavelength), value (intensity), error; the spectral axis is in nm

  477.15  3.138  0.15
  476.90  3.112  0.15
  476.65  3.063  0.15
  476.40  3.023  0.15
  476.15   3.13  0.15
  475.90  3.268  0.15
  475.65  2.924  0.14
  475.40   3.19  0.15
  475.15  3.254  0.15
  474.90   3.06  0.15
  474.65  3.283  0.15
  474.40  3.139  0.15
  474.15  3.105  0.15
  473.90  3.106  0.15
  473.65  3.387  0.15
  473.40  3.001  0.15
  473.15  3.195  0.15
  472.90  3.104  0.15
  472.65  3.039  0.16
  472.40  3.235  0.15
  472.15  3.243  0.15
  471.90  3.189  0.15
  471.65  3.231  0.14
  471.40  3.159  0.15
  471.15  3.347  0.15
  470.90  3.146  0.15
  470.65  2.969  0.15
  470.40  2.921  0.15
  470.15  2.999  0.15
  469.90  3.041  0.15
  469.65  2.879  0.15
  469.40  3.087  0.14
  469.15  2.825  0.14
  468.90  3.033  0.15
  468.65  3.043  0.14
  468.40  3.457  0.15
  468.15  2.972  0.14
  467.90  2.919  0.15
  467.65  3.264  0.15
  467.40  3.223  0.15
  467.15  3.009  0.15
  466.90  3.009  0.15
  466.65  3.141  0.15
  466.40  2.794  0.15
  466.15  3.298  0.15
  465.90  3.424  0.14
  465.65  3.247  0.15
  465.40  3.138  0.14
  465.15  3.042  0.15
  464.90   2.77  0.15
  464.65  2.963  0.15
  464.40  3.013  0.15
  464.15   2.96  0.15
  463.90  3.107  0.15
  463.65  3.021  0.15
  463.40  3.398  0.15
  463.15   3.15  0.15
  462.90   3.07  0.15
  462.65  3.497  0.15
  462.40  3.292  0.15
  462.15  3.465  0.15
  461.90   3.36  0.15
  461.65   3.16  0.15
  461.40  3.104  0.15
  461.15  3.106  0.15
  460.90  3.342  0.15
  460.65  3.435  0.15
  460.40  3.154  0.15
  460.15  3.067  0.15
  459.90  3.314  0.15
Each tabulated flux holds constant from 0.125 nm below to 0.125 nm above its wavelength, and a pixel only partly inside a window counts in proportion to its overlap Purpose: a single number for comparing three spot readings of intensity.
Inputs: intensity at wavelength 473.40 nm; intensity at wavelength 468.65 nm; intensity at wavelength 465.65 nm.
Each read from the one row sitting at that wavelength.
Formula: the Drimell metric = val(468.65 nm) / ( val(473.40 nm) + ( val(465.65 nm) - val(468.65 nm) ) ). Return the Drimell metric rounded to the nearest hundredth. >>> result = 0.95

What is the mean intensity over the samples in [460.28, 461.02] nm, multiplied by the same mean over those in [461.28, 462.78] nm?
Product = 10.97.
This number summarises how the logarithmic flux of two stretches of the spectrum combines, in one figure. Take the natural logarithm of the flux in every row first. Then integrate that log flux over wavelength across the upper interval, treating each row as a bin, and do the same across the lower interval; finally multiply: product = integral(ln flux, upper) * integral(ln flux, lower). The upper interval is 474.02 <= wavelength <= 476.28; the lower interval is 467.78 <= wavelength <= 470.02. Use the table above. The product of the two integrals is 6.42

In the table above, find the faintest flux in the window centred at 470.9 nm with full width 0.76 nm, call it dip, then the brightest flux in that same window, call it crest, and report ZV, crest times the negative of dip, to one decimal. -9.9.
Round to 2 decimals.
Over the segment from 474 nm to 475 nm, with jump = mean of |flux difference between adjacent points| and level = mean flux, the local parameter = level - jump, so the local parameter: 3.01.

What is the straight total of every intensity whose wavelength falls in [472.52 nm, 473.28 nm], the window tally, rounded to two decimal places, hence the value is 9.34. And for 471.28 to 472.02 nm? 9.58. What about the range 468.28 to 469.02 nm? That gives 9.53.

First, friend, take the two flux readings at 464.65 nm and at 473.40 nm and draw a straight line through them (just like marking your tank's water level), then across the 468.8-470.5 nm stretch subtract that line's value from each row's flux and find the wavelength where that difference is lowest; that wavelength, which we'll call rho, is 469.15 nm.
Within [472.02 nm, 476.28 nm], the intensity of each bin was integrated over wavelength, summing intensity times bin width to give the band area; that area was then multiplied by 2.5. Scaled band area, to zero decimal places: 34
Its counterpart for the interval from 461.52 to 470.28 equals 68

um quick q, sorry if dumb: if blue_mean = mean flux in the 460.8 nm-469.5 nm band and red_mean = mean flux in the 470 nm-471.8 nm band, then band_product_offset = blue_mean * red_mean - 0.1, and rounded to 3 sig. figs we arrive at 9.65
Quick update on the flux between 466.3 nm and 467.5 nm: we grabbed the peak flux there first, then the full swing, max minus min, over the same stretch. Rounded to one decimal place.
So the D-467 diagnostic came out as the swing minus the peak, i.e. -2.8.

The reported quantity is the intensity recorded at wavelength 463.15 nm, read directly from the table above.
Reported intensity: 3.15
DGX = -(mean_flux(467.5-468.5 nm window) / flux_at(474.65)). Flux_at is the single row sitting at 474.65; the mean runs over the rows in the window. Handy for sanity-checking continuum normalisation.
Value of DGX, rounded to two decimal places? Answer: -0.96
